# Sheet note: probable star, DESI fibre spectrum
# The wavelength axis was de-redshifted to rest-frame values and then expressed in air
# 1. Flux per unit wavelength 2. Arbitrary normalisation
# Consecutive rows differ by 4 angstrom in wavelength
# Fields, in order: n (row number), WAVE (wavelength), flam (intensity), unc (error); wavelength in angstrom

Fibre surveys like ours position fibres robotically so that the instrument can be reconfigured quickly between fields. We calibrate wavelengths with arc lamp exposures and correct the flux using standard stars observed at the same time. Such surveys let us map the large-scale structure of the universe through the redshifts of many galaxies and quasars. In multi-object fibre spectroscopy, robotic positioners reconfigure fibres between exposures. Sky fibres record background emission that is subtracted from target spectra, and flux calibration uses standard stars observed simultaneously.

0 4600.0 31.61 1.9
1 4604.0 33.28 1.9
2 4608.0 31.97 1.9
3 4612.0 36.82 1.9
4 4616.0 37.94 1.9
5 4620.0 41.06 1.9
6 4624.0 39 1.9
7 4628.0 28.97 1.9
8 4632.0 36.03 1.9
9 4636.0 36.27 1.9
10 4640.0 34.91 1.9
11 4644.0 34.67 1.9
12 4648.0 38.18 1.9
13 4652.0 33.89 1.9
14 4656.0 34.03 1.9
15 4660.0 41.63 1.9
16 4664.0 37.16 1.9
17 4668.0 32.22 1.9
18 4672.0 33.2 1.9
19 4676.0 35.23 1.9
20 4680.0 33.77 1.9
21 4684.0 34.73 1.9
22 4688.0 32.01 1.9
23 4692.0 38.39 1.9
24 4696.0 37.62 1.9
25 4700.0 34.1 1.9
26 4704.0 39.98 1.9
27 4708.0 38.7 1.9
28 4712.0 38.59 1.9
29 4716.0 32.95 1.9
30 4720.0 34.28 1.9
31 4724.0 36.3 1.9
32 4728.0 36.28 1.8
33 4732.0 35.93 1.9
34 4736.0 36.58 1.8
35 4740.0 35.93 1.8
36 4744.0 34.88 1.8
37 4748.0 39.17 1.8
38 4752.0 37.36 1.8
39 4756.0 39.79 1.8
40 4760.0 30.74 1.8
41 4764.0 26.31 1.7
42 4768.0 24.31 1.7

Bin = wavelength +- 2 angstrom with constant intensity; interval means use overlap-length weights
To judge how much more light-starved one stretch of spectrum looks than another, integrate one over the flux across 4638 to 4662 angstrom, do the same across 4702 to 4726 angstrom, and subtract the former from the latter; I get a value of -0.011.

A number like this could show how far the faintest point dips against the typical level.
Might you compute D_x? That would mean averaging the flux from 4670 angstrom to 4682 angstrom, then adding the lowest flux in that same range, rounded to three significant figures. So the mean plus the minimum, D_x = 67.3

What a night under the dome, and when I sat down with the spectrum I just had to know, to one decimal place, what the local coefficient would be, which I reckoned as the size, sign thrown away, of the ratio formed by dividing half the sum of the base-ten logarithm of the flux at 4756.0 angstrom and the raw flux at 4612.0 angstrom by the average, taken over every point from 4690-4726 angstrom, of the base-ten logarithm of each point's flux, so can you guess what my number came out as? 12.3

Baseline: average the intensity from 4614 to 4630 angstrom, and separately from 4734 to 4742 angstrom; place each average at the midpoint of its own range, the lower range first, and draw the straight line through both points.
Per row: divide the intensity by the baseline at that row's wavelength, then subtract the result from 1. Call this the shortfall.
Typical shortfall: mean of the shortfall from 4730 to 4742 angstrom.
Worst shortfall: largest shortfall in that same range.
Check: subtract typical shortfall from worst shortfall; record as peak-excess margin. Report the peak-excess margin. 0.01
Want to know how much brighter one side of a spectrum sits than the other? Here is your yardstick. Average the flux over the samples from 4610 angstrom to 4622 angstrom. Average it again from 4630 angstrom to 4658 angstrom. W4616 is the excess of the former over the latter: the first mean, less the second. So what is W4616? 3.2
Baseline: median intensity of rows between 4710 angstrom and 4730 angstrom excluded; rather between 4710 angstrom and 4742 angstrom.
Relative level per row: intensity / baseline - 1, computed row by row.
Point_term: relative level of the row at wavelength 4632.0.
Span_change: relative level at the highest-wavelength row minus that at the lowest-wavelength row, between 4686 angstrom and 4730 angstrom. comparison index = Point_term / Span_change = 0.0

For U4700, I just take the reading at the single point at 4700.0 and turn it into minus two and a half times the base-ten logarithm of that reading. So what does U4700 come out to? -3.83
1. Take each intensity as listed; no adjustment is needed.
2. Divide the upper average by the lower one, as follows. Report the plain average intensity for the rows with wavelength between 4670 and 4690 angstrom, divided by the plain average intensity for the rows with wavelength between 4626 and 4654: 0.97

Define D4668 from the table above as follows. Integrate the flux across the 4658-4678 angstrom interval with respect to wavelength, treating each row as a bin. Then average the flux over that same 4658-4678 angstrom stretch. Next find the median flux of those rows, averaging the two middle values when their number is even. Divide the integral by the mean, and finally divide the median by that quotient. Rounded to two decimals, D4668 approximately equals 1.76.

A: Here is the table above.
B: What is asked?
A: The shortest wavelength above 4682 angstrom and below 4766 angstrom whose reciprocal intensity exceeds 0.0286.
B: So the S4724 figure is 4684.0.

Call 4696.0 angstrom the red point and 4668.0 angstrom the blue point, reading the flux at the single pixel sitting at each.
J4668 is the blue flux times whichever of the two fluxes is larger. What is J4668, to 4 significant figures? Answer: 1212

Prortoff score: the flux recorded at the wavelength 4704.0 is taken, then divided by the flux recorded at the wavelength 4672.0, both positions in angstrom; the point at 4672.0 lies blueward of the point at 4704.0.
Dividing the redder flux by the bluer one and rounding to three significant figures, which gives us 1.20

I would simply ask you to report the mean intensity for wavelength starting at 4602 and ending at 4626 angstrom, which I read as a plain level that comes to 36.7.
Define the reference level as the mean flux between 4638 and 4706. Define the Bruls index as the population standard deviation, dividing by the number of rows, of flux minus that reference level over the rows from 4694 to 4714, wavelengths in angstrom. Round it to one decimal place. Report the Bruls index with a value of 2.0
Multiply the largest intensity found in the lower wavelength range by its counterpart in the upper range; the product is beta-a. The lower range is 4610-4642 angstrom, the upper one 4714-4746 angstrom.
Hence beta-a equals 1502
